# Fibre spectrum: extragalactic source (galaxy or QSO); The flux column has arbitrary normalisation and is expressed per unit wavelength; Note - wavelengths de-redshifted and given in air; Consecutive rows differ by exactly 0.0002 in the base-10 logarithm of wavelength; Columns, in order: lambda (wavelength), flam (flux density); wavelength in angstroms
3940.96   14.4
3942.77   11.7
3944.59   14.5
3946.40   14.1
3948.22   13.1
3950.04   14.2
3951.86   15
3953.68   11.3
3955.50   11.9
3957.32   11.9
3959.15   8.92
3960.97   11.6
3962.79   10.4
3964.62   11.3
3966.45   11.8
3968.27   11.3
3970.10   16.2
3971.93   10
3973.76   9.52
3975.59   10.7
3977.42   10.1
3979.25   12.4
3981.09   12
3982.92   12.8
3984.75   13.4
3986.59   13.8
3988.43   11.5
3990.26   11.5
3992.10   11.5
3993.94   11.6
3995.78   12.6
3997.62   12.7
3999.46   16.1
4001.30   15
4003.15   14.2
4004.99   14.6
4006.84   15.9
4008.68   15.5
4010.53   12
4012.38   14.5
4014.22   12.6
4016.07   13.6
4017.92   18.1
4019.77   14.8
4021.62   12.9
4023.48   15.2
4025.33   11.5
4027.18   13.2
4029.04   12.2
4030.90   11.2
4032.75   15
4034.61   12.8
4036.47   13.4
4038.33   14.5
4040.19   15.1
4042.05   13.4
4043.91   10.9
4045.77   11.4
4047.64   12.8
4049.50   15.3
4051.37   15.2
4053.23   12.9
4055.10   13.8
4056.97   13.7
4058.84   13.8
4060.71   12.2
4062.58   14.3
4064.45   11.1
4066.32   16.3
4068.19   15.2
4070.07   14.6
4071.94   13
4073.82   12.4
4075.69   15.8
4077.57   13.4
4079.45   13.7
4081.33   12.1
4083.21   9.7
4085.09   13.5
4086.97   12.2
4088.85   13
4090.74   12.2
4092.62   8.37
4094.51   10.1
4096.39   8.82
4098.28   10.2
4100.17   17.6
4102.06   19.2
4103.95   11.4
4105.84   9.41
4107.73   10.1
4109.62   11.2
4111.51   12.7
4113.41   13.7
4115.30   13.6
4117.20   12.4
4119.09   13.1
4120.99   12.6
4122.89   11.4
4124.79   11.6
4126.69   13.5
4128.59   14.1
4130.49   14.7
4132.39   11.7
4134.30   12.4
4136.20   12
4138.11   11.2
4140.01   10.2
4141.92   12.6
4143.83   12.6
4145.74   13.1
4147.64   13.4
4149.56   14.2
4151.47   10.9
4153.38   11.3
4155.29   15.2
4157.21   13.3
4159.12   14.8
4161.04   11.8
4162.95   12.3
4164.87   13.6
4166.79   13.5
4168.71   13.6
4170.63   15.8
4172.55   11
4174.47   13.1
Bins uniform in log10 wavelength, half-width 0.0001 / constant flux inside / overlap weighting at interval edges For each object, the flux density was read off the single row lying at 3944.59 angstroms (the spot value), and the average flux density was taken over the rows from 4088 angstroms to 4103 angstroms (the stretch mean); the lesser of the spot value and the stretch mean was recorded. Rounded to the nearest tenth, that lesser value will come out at 12.4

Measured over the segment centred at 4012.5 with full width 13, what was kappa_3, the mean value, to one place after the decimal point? 14.6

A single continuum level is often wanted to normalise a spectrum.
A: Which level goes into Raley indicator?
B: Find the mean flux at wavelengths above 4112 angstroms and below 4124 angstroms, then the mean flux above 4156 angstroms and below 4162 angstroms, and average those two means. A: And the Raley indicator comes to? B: 13.1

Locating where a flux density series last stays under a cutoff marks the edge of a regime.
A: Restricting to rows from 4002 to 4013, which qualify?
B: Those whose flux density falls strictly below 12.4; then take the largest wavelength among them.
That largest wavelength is 4010.53 angstroms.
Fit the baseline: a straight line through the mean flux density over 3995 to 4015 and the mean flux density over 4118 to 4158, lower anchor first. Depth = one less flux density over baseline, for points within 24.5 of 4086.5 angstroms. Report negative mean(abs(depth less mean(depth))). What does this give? -0.157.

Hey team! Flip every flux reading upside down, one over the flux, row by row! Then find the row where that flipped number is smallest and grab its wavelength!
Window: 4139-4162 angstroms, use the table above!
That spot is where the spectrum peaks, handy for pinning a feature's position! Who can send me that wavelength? 4155.29 angstroms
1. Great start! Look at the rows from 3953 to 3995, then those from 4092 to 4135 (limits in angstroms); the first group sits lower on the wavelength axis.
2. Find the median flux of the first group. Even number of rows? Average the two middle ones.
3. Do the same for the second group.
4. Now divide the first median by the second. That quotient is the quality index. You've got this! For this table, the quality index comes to 0.93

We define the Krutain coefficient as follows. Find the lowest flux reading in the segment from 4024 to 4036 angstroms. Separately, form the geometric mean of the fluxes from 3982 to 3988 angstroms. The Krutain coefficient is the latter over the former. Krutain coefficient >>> 1.19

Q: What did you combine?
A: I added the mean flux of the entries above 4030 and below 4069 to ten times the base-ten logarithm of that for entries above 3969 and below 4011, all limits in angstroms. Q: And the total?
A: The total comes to 24.6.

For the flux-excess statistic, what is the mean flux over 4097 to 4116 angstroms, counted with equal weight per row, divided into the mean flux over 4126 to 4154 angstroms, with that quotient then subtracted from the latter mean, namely 11.6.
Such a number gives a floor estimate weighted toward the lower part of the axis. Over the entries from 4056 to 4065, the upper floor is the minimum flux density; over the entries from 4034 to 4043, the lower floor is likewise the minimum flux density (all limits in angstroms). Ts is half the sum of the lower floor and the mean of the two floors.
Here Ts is 12.4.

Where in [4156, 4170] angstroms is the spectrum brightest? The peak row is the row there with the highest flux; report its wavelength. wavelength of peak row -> 4159.12 angstroms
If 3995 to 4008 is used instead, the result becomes 3999.46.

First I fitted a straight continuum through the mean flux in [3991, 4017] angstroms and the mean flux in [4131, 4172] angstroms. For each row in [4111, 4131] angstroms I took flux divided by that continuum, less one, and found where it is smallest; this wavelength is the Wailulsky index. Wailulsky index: 4122.89 angstroms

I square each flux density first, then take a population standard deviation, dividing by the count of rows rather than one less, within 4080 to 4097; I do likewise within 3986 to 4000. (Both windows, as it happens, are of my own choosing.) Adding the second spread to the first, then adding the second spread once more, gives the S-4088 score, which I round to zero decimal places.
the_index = 121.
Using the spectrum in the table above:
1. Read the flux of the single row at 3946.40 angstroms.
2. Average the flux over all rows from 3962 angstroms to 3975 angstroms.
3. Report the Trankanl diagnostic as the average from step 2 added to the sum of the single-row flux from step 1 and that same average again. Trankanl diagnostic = 37.1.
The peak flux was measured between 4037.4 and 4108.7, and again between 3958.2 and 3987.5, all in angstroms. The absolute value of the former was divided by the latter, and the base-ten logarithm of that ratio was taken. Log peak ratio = 0.07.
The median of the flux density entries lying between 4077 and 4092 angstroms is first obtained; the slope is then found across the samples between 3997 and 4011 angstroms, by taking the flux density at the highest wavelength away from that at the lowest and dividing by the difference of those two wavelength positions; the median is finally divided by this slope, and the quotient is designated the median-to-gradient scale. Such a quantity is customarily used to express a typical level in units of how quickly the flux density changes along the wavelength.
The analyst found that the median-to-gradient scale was -232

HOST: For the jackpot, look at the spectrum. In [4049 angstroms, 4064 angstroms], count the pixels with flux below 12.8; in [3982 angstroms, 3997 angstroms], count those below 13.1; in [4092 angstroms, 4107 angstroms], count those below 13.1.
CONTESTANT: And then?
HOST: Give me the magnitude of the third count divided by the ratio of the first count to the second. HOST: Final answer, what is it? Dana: 36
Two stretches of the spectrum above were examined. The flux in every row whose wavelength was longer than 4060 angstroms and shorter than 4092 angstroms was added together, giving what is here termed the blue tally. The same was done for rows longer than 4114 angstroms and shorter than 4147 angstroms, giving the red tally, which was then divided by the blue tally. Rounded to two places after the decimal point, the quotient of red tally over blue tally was 0.95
